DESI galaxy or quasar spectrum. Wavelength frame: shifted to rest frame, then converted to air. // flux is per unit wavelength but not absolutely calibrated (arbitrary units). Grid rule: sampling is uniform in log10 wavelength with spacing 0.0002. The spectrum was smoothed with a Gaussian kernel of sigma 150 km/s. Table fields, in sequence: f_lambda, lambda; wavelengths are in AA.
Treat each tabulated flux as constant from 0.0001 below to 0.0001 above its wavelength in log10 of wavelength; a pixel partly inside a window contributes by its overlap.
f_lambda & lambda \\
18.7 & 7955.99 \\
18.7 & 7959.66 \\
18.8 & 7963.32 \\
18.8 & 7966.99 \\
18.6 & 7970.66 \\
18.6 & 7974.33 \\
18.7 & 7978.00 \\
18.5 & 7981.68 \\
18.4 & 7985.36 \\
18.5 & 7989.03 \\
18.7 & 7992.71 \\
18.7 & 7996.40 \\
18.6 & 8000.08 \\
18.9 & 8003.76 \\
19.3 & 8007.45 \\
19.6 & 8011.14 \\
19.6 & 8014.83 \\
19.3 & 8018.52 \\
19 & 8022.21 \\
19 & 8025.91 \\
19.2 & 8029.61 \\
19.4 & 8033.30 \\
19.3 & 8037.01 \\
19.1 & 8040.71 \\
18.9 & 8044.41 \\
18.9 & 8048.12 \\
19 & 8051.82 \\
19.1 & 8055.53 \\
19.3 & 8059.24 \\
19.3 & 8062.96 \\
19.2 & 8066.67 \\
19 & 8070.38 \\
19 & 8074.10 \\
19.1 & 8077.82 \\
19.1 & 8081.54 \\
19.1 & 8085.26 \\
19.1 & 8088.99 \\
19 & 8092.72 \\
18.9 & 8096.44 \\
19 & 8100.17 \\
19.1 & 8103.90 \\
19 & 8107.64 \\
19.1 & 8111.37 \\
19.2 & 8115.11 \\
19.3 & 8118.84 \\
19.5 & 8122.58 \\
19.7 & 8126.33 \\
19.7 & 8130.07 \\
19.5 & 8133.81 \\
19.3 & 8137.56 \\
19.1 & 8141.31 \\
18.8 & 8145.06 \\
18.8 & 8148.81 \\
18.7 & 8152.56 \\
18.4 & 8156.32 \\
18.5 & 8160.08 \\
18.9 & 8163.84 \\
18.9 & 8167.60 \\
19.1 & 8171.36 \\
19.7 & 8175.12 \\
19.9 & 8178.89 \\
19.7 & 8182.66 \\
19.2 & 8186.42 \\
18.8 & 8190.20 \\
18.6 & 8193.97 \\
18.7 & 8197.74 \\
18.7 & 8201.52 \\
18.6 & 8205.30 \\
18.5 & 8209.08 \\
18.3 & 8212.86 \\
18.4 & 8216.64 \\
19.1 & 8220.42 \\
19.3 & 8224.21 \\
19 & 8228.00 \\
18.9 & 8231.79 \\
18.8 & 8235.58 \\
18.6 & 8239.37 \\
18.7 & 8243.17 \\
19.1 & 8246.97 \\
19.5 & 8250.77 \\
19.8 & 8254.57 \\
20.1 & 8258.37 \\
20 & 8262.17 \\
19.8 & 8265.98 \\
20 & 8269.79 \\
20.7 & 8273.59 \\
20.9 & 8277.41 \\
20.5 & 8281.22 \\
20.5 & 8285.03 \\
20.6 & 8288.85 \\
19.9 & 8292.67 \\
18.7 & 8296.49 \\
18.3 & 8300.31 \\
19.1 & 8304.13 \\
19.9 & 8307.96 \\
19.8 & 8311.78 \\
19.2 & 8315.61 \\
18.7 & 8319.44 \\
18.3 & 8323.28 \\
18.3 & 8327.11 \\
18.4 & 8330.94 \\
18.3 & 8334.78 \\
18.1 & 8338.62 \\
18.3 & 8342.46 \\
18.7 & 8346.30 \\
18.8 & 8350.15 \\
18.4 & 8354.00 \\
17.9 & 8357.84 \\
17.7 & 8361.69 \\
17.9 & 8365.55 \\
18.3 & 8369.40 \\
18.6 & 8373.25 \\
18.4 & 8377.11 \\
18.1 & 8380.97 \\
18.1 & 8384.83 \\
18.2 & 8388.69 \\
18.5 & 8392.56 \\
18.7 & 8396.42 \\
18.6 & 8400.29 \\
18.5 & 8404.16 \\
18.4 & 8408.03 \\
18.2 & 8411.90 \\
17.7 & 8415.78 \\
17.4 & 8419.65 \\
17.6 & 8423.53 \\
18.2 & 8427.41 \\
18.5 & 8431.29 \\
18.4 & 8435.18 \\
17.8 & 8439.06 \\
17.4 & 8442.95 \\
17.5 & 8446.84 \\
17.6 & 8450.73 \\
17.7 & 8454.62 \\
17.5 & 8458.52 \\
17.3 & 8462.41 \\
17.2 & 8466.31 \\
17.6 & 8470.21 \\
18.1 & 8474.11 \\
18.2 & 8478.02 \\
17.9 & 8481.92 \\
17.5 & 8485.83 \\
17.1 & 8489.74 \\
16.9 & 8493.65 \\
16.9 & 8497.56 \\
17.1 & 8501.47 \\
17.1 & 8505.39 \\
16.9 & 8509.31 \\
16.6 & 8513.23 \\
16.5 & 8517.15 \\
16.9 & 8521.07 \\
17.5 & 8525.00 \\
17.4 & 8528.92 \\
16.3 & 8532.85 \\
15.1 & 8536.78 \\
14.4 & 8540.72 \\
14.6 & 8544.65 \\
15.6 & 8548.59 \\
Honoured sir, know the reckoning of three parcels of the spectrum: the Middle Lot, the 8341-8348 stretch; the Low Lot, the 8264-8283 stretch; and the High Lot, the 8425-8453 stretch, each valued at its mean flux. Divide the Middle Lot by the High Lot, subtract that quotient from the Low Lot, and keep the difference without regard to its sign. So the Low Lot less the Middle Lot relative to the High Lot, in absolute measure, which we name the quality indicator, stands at 19.3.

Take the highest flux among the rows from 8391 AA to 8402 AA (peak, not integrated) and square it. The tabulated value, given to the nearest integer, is 350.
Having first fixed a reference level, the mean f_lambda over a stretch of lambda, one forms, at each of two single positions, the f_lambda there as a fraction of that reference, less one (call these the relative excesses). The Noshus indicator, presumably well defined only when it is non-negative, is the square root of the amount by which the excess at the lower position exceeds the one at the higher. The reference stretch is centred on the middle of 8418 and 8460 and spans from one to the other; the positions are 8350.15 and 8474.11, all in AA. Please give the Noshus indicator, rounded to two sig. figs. 0.20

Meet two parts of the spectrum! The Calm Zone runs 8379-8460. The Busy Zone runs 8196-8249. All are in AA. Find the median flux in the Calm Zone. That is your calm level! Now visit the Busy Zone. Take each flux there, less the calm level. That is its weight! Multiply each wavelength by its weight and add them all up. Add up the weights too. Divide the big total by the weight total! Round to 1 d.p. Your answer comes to 8224.8 AA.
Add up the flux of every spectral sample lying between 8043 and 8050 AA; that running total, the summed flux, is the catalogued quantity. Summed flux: 37.8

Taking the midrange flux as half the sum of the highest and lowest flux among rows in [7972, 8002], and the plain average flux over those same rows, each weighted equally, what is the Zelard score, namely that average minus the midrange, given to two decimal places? 0.04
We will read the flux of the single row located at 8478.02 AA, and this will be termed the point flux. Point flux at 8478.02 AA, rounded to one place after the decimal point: 18.2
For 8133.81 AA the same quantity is 19.5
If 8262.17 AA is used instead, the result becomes 20.0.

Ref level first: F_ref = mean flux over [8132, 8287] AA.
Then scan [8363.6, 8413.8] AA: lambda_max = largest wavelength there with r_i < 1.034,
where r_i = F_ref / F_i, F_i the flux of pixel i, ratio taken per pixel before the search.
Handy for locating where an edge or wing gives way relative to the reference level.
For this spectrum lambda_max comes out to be 8400.29 AA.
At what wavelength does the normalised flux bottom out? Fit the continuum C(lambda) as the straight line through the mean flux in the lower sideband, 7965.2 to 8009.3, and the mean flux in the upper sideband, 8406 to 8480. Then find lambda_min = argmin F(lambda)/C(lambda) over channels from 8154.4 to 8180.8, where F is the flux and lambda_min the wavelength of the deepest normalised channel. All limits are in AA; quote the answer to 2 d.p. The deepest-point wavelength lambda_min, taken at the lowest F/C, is 8156.32 AA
